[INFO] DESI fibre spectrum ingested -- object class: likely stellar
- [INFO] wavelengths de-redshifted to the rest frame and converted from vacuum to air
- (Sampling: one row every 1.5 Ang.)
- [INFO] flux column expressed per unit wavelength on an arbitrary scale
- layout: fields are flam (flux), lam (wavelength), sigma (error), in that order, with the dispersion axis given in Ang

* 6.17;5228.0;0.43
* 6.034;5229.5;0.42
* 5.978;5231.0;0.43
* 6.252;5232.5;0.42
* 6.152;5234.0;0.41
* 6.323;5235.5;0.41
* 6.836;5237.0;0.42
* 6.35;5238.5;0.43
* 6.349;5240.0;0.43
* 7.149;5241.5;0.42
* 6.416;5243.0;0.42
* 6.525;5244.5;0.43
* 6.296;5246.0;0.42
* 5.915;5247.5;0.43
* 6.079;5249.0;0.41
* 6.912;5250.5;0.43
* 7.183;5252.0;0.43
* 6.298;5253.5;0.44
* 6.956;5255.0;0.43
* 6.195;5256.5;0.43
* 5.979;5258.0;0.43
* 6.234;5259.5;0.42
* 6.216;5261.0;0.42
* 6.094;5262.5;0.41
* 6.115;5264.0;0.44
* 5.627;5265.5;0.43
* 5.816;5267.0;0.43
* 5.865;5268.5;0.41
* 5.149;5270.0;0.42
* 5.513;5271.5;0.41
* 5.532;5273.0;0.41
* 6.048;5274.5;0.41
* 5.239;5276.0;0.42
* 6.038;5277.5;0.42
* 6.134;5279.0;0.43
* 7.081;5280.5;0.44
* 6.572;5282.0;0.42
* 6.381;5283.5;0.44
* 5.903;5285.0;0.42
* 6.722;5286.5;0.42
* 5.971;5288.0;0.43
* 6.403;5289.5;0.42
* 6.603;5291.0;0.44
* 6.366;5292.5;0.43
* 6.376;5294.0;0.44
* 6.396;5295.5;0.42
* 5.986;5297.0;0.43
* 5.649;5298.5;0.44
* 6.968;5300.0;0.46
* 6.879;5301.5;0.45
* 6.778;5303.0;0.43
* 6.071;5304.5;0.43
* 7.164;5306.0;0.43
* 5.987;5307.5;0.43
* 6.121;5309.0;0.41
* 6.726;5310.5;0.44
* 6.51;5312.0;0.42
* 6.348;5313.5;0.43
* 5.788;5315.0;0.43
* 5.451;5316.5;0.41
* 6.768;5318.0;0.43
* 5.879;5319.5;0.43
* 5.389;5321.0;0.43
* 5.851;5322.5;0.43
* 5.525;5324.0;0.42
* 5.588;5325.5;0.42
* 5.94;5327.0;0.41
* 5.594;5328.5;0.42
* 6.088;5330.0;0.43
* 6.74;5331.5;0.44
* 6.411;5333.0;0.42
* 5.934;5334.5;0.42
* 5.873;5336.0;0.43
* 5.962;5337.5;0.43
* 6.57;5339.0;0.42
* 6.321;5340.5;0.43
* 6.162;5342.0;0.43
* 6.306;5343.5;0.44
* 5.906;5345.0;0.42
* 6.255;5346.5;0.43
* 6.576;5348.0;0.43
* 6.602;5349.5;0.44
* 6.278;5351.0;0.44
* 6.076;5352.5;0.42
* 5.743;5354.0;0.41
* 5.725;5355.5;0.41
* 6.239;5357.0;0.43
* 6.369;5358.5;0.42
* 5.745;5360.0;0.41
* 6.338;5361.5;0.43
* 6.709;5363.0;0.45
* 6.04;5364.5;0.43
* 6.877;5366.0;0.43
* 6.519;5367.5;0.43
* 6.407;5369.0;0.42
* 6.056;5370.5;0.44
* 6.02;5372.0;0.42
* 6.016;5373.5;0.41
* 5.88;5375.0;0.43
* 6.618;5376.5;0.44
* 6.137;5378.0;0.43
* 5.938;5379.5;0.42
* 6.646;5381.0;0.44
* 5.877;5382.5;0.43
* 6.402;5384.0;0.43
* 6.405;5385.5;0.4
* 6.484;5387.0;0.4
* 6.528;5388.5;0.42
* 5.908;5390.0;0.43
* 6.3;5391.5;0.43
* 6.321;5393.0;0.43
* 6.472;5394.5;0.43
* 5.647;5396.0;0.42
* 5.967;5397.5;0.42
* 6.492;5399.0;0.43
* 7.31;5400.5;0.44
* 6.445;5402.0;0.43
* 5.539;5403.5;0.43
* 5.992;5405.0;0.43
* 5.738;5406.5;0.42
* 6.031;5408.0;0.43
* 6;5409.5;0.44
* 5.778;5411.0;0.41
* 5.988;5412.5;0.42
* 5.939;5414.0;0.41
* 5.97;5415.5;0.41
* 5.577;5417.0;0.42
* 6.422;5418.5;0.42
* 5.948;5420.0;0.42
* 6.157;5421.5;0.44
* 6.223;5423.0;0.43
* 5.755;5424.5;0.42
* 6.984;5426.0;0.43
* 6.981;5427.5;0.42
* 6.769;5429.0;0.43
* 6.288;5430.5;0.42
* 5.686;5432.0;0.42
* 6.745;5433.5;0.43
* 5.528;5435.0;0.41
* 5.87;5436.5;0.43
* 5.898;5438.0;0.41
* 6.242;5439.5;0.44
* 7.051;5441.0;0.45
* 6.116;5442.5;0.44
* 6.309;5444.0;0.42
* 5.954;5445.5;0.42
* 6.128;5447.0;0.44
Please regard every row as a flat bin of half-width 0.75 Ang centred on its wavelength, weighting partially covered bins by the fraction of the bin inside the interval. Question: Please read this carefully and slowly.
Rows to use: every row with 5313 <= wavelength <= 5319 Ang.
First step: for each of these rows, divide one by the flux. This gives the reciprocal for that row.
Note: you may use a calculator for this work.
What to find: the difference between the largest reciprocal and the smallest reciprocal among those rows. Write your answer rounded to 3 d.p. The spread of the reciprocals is 0.036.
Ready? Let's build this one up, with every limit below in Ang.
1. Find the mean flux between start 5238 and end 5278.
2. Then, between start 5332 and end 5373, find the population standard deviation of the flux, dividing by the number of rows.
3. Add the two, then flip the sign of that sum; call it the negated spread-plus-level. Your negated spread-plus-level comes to -6.45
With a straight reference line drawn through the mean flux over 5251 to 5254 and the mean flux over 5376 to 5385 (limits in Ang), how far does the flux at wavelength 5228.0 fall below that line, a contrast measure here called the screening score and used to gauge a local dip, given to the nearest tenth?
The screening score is 0.7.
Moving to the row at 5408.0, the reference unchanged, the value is 0.1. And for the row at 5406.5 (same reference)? 0.4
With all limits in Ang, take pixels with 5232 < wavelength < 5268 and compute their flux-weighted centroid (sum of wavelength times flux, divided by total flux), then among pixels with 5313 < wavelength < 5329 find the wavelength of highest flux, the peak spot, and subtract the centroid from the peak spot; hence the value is 68.5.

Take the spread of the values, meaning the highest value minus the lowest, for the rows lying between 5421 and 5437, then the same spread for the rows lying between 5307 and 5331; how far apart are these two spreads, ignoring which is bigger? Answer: 0.08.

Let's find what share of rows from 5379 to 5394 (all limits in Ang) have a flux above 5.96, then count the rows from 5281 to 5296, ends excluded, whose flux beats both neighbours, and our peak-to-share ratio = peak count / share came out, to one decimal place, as 2.9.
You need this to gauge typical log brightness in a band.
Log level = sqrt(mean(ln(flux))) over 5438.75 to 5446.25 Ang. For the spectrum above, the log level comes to 1.36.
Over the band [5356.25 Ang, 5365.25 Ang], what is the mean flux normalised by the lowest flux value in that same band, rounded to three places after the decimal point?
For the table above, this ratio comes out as 1.086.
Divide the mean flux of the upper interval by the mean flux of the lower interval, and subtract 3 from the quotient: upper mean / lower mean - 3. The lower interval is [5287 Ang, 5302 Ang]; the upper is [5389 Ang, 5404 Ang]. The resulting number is -2.02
